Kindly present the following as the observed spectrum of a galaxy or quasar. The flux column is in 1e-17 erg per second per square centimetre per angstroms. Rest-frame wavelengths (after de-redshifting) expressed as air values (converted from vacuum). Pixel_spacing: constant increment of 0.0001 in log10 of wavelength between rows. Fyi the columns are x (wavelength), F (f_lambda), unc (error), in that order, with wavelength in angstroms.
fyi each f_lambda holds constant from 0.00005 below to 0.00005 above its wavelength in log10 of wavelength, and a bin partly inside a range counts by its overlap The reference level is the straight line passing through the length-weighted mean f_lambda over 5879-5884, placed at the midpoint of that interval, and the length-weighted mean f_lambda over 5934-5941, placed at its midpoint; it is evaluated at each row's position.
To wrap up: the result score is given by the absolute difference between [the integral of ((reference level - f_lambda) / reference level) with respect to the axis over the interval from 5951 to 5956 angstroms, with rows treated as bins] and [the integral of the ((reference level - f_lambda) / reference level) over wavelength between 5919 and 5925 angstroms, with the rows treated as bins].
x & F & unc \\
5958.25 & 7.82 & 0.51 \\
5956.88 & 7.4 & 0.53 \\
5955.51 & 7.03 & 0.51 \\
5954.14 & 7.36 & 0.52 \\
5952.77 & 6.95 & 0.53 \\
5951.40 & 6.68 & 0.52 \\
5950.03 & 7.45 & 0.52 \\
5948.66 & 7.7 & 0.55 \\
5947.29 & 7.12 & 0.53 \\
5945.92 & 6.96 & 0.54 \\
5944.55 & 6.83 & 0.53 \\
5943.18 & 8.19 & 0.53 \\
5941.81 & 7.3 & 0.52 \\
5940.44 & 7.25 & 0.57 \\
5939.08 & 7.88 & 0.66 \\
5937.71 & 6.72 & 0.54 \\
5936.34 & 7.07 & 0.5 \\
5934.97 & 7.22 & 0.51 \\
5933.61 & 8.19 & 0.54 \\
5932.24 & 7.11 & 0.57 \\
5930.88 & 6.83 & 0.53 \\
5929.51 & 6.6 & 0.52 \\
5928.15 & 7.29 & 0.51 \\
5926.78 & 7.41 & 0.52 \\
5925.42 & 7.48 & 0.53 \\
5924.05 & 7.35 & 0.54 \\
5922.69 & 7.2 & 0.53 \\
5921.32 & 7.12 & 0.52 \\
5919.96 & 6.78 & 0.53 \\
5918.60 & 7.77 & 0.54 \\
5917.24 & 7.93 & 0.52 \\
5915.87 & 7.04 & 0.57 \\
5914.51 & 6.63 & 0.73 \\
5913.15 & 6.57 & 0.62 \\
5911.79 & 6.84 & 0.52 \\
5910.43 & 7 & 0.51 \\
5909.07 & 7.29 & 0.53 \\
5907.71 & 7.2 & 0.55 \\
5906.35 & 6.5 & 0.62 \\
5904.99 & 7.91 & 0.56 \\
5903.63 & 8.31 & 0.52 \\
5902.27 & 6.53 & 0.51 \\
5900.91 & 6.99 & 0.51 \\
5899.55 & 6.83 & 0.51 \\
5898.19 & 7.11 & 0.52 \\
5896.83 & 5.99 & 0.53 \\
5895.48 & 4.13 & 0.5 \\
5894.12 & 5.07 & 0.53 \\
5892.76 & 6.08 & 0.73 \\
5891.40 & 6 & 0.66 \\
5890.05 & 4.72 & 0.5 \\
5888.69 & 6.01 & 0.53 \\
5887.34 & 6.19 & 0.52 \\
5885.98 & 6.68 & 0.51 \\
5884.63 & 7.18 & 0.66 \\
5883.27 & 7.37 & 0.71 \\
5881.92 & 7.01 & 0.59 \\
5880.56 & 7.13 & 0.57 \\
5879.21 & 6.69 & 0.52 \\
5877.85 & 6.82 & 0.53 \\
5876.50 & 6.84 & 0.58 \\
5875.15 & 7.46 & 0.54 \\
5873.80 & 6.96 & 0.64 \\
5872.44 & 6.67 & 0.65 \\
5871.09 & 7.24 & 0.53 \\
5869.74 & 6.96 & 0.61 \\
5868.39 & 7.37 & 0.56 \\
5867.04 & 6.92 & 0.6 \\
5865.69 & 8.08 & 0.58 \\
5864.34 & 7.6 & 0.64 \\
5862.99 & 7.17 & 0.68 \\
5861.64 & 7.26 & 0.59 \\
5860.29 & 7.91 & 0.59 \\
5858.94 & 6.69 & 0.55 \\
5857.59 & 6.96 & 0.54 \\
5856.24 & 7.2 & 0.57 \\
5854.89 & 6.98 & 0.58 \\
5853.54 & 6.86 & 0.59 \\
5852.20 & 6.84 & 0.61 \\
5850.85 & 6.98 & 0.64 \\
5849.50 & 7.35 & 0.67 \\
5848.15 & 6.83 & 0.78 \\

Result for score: 0.2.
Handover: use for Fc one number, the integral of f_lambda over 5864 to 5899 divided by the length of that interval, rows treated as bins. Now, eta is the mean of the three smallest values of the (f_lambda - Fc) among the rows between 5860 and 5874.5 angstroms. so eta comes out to 0.2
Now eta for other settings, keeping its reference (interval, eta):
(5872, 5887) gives 0.1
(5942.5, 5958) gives 0.2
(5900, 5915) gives -0.1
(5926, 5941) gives 0.1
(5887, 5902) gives -2.0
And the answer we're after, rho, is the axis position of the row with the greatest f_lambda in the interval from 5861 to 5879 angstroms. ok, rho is 5865.69 angstroms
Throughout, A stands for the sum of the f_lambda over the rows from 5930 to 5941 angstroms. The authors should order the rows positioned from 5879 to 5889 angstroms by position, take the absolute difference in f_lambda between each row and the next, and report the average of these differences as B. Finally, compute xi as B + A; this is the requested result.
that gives 58.6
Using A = 58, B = 0.326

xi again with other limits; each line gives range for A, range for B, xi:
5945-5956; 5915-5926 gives 57.6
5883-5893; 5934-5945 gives 50.9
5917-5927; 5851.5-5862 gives 59.4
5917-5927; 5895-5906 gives 59.9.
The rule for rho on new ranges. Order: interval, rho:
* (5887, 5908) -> 5903.63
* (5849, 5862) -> 5860.29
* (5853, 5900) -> 5865.69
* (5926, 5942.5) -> 5933.61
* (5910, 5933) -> 5917.24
